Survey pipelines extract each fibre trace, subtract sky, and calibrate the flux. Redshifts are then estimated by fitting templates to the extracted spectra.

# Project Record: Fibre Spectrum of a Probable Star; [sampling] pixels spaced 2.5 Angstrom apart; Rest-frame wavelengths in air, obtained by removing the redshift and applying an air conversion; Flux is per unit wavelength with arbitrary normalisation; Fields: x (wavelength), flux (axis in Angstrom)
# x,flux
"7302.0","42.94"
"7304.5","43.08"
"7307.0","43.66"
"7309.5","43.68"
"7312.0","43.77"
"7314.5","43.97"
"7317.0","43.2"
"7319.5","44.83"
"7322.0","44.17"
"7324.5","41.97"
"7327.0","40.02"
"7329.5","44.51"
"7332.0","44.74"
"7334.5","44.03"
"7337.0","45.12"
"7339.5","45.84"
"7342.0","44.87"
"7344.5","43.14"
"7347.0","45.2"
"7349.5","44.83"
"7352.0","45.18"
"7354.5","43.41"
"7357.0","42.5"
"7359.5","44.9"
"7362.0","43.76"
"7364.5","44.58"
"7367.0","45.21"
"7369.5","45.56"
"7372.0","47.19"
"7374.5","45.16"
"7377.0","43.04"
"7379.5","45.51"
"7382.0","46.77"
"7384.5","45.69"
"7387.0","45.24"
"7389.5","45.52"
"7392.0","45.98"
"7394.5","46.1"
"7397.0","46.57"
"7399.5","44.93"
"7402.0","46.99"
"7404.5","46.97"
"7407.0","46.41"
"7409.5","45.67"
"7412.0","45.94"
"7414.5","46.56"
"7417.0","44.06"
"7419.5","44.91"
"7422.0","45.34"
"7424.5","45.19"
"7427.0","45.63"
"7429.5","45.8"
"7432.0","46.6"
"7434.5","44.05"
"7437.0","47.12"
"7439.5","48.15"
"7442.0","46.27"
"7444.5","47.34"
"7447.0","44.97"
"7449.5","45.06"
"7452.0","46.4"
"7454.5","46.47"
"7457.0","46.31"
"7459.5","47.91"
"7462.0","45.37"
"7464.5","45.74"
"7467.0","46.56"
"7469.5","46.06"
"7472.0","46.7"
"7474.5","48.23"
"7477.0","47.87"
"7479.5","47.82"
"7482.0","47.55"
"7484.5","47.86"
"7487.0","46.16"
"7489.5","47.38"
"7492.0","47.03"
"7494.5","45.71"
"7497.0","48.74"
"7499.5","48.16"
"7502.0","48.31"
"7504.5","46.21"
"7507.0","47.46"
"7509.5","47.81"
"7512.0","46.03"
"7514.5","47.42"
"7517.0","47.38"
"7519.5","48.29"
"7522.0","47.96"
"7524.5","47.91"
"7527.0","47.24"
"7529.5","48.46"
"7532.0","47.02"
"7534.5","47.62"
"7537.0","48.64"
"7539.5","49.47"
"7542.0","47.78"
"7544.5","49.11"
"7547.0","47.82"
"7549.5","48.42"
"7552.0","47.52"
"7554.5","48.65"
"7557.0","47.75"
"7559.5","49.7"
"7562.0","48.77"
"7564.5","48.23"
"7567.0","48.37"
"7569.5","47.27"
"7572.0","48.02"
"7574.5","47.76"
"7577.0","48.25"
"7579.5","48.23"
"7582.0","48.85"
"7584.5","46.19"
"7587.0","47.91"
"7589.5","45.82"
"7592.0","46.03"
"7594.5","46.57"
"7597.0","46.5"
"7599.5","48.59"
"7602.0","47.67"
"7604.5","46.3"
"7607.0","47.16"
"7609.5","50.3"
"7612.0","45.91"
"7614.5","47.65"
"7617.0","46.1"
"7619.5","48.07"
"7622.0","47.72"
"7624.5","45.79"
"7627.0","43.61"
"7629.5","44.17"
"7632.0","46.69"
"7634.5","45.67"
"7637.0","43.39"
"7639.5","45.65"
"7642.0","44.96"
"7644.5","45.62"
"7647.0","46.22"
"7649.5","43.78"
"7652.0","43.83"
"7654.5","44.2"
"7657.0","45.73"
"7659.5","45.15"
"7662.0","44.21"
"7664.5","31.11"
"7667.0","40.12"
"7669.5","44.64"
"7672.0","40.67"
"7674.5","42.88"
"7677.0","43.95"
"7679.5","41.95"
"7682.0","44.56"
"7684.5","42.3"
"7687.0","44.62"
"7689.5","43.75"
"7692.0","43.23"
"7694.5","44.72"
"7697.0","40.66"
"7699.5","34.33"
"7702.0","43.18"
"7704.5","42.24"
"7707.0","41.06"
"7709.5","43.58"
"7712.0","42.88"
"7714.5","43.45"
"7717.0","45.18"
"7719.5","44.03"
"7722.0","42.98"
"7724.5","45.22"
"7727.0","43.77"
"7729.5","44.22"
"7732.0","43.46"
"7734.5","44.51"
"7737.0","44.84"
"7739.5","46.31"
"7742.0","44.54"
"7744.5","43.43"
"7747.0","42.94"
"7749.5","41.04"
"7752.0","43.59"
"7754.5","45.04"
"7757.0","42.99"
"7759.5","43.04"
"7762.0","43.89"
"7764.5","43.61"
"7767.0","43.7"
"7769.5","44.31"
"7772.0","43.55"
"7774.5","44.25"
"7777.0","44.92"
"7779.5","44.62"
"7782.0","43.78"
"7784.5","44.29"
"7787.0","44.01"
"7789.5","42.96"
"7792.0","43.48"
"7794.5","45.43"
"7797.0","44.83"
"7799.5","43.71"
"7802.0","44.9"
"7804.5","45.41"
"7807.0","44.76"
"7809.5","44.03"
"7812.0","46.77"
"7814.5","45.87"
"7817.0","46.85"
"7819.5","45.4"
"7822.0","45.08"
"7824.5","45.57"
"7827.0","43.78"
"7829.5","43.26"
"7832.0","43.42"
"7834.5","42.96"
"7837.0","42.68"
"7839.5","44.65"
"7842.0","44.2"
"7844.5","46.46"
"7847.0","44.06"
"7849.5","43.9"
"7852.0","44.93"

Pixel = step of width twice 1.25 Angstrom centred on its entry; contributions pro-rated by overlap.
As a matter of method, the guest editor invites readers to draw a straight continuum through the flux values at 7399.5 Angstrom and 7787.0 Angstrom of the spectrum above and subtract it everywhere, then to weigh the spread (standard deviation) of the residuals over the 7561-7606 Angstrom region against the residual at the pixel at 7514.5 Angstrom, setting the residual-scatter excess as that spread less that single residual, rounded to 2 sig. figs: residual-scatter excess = -1.8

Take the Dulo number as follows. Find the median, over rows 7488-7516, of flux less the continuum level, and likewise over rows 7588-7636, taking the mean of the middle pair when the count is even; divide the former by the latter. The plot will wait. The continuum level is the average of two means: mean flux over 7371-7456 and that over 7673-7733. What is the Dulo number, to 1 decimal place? 1.4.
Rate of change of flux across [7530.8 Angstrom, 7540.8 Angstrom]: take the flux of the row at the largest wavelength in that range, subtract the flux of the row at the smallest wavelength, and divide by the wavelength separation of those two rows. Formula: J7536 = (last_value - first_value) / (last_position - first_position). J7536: 0.33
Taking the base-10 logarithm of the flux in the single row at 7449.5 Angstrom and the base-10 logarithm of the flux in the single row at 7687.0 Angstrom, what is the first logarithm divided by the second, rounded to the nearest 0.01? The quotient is 1.00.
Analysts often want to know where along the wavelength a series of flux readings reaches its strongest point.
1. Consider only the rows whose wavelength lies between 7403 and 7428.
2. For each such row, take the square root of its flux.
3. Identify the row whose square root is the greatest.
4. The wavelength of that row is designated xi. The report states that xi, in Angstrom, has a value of 7404.5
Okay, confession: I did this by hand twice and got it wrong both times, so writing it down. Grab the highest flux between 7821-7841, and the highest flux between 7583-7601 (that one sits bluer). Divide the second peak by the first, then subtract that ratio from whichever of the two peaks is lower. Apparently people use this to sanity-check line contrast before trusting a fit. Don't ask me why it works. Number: 44.5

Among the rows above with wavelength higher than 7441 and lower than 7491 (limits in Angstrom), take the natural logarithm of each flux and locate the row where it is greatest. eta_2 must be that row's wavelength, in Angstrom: 7474.5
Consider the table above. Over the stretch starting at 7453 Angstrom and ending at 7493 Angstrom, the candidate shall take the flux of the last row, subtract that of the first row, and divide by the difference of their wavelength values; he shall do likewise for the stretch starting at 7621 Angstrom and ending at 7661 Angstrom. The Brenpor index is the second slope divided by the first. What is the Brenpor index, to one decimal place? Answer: -4.6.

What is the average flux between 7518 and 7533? 48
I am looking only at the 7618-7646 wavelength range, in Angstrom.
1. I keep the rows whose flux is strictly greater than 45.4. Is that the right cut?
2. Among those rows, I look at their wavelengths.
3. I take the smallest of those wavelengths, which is 7619.5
